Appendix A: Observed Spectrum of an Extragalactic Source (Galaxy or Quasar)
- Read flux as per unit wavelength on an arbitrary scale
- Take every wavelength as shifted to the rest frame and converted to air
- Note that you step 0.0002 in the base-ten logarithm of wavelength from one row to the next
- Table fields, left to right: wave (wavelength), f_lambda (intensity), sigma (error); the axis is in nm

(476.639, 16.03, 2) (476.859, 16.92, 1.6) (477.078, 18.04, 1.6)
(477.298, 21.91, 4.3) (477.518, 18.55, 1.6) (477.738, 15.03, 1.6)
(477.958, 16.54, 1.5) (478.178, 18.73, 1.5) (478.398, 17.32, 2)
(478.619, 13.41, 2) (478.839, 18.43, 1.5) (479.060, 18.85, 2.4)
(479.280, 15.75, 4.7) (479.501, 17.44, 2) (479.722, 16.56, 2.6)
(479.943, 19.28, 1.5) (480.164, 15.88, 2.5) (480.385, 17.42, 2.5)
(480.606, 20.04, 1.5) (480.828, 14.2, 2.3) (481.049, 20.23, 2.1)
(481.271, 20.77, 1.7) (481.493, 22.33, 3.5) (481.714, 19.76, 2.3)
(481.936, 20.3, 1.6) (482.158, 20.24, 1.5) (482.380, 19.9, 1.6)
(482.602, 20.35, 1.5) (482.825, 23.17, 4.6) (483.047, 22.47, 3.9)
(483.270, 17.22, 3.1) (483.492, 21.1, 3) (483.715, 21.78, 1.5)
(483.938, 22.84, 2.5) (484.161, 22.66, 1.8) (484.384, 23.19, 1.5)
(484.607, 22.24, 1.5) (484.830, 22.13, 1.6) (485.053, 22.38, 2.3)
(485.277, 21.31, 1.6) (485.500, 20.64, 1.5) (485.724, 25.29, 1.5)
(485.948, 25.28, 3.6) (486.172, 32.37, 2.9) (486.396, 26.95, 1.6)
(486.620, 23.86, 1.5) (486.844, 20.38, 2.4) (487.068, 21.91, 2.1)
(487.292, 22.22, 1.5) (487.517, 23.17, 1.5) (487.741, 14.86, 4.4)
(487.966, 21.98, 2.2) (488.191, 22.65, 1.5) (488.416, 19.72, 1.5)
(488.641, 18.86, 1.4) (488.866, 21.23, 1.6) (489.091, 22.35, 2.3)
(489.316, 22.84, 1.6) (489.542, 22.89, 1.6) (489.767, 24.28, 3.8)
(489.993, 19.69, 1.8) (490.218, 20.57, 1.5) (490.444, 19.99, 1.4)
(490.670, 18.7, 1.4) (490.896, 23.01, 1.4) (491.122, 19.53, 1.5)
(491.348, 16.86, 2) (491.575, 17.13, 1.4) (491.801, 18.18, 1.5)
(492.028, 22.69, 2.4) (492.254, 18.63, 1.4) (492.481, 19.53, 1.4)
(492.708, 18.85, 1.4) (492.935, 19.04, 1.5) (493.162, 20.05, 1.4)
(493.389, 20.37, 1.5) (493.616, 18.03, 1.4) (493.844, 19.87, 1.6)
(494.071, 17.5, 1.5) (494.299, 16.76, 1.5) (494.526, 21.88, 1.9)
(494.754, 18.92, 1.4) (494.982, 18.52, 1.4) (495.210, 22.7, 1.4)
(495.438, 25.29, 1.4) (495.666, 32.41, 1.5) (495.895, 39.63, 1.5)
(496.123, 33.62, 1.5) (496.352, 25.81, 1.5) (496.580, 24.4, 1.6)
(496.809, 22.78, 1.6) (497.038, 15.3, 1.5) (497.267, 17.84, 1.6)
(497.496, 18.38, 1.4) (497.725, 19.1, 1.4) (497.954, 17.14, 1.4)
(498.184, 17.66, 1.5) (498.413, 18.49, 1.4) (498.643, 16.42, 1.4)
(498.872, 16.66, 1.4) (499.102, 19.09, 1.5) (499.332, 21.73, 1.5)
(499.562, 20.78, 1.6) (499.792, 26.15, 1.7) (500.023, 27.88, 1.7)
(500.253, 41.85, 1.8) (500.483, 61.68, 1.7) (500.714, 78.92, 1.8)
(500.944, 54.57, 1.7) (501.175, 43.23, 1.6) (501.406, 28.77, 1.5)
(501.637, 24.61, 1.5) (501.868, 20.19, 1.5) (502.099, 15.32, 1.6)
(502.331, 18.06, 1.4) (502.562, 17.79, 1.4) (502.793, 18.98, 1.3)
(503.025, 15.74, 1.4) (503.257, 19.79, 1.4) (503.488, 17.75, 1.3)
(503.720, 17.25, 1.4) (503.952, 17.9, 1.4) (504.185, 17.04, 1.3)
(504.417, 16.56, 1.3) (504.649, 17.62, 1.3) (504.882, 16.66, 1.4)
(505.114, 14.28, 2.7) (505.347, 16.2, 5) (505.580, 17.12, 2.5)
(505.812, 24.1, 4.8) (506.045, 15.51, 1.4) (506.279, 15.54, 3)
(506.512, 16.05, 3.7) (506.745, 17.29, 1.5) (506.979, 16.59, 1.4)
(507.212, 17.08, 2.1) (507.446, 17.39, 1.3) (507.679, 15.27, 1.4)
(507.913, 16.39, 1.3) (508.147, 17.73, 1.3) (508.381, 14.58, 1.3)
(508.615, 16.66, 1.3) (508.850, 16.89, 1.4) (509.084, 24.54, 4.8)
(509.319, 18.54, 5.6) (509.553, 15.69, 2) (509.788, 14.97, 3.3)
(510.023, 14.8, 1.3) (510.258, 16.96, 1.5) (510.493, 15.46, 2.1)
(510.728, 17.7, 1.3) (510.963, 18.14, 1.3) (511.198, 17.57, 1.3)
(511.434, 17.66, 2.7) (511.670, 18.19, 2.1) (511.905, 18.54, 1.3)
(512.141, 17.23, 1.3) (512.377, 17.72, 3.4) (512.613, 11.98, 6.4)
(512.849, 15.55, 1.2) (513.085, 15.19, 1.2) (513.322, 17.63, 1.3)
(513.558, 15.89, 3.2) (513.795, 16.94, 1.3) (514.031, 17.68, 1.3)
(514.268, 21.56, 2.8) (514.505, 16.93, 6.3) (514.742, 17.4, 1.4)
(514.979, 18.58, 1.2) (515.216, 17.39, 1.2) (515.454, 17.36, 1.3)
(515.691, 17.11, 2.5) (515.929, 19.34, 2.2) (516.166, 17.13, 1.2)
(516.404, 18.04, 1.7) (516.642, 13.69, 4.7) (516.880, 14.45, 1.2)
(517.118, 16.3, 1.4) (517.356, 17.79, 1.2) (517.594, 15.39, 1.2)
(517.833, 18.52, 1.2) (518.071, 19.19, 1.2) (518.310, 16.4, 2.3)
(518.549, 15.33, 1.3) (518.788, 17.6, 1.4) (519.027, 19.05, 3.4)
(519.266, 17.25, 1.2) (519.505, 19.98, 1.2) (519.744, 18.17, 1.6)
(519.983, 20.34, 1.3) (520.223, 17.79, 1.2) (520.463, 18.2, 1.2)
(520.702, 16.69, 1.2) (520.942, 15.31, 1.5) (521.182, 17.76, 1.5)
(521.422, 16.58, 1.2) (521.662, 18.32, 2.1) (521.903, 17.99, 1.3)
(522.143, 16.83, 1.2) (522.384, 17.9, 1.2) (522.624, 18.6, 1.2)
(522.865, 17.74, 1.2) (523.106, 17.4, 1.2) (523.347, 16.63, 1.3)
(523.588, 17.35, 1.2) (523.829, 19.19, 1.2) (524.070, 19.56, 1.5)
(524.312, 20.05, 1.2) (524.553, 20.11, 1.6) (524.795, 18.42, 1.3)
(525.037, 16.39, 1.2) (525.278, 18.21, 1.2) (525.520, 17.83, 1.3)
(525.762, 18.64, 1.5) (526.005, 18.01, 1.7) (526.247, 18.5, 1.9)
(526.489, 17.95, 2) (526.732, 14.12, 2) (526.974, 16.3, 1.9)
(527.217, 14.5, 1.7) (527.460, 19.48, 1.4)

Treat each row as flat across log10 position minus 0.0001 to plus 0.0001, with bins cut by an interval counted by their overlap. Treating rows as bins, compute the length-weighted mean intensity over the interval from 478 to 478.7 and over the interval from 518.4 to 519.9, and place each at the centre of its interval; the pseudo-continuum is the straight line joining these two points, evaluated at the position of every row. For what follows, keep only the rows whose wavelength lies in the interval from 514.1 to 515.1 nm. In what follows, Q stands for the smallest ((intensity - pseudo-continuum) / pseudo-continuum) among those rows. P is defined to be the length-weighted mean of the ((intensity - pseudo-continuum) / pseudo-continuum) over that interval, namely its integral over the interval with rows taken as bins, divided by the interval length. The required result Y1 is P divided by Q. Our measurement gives -0.9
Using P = 0.04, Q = -0.05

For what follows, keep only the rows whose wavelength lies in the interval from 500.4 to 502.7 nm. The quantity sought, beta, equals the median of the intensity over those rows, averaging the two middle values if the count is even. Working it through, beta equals 26.7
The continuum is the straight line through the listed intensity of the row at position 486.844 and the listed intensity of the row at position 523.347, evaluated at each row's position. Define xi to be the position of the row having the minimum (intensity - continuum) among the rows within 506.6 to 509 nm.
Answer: 508.381 nm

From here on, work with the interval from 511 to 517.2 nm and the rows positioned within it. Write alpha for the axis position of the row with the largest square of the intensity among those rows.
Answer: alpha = 514.268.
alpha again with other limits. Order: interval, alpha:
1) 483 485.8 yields 485.724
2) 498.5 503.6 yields 500.714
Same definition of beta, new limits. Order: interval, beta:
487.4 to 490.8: 21.2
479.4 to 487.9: 21.2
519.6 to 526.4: 18.0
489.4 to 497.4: 19.9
